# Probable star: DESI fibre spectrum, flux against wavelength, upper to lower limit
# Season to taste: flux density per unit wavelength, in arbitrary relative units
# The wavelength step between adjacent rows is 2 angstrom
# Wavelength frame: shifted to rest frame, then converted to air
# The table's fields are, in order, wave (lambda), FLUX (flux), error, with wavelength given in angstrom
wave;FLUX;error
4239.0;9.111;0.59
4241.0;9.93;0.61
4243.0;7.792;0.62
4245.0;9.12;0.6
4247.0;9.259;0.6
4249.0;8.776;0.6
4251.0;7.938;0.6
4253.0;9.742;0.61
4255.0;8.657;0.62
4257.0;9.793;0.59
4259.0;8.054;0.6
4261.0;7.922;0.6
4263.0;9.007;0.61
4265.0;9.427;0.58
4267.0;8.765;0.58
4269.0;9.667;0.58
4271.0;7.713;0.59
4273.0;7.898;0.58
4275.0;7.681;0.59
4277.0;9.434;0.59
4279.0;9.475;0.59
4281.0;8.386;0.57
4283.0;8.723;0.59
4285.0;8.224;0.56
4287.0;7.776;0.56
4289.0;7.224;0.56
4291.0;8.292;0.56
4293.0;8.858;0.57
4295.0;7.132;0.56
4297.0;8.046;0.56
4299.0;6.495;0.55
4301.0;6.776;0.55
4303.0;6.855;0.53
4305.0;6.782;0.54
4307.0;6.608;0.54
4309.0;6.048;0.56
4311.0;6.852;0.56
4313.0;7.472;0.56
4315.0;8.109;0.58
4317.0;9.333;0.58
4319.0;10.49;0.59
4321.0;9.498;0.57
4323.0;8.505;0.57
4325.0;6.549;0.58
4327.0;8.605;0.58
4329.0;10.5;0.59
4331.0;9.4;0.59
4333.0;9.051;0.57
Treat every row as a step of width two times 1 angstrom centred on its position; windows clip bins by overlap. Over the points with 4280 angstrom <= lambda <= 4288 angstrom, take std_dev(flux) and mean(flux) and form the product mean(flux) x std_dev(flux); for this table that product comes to 3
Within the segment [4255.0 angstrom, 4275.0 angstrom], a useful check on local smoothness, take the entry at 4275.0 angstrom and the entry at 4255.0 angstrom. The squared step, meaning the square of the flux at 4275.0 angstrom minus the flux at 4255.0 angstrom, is 1.0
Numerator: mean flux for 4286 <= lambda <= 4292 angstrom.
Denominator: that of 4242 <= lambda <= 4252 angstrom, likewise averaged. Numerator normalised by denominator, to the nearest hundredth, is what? 0.91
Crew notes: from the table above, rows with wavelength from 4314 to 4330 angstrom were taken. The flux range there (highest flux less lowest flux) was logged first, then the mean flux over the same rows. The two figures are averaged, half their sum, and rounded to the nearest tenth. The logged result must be 6.4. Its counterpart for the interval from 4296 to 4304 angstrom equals 4.3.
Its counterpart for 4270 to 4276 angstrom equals 4.0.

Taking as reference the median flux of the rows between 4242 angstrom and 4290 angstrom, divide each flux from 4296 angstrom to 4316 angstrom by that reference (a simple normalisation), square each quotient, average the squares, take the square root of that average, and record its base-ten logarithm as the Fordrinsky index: -0.09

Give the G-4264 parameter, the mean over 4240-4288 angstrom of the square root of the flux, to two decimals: 2.95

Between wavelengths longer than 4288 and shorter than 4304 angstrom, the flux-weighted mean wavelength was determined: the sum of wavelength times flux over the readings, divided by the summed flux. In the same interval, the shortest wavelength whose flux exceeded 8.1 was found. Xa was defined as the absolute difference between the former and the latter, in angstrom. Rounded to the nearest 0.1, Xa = 4.7 angstrom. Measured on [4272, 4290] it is 3.9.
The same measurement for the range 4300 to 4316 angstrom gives 6.8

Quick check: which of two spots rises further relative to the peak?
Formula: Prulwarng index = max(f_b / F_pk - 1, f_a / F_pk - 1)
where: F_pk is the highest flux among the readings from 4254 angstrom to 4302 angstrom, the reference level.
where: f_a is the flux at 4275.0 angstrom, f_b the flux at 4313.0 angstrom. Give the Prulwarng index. -0.22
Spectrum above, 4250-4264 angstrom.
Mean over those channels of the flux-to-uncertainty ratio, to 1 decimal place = 14.5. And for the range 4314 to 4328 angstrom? 15.1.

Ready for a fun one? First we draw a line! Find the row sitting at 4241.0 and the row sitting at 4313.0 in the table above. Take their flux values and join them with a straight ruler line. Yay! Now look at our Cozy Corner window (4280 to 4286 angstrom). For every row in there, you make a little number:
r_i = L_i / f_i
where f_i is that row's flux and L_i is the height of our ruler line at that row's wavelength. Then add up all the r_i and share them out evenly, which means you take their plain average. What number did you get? 1.01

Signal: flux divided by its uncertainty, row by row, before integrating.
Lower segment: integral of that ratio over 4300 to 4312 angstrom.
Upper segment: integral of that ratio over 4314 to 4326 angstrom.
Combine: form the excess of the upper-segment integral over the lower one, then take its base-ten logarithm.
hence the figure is 1.55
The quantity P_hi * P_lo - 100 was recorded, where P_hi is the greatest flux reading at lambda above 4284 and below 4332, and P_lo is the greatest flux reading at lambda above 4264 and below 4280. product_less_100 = 2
